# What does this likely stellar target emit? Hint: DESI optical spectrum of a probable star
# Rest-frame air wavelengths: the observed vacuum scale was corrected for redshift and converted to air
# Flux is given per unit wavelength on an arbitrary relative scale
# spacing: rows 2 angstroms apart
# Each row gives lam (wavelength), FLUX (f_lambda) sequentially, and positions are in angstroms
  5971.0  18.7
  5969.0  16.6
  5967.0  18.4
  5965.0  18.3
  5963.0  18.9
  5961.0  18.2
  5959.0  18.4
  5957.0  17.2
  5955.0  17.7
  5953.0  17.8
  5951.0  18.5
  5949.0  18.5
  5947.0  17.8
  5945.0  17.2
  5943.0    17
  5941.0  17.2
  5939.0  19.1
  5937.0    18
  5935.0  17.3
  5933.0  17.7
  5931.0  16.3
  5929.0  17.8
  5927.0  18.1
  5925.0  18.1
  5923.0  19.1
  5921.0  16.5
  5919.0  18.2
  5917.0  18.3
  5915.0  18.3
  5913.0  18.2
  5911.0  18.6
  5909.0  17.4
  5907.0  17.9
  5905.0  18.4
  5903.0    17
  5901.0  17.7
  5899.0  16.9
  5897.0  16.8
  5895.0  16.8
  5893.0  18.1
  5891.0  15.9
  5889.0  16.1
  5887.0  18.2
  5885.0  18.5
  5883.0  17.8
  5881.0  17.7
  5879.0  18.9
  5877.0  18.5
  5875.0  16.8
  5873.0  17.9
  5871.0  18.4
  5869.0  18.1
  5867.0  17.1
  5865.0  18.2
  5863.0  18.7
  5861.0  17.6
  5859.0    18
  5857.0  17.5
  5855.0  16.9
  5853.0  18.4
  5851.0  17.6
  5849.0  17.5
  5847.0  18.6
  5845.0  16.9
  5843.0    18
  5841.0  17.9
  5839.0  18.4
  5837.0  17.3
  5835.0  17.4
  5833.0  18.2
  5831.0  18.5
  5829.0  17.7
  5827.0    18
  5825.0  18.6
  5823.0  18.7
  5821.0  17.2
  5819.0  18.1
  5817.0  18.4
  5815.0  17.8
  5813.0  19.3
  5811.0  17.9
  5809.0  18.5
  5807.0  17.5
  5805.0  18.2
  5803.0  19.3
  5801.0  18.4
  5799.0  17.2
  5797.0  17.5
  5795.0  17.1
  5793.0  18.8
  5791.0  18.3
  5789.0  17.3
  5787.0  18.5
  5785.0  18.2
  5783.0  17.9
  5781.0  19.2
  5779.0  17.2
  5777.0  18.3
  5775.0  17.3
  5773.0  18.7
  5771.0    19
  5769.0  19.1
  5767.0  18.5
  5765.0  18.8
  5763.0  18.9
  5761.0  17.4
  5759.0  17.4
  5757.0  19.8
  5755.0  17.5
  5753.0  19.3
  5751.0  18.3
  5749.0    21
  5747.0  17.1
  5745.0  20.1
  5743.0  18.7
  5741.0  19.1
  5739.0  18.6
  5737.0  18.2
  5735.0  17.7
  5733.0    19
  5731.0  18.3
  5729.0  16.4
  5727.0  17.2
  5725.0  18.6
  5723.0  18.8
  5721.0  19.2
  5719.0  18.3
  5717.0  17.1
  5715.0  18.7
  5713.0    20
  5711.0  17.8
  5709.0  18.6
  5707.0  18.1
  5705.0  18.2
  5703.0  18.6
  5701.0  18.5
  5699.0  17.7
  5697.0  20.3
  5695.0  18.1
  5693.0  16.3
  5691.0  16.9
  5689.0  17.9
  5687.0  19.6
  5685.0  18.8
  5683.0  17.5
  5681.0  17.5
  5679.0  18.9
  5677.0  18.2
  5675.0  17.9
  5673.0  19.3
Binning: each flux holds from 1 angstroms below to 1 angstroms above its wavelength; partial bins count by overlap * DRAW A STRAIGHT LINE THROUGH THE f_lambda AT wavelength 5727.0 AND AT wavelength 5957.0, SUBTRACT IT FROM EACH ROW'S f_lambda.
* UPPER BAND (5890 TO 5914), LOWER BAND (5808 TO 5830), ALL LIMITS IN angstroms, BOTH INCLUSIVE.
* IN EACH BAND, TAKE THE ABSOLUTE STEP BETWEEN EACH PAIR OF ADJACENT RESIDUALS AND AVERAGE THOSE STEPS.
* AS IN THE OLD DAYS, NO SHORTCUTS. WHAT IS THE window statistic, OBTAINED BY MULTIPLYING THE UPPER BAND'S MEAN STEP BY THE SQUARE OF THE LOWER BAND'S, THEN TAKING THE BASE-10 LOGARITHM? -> -0.3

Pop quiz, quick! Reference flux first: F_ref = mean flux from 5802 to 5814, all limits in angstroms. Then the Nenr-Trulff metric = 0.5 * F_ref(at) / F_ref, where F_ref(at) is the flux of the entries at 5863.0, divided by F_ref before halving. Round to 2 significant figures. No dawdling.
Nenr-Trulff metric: 0.51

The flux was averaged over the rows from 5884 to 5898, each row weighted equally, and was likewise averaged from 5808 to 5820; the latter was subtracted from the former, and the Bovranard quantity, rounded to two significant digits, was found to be -1.1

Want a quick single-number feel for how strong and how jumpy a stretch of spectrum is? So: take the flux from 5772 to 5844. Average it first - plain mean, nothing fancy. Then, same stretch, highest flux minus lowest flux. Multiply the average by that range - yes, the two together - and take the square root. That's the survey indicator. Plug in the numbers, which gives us 6.3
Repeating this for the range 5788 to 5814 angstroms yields 6.3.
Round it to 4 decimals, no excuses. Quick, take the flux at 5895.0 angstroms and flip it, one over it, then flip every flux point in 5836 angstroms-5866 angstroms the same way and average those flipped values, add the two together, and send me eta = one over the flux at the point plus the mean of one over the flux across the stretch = 0.1157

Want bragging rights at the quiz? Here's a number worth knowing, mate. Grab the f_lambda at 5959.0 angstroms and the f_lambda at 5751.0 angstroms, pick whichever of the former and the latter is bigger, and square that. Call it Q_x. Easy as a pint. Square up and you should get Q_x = 339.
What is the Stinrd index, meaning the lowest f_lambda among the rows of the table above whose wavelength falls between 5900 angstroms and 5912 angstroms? 17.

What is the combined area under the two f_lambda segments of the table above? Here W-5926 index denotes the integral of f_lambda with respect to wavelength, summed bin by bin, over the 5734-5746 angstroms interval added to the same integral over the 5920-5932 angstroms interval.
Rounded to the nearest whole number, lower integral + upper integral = 437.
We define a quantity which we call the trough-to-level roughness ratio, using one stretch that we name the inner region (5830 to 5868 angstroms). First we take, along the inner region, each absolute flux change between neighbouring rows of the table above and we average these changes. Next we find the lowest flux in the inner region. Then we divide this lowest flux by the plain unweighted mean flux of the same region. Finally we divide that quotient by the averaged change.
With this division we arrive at 1.3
